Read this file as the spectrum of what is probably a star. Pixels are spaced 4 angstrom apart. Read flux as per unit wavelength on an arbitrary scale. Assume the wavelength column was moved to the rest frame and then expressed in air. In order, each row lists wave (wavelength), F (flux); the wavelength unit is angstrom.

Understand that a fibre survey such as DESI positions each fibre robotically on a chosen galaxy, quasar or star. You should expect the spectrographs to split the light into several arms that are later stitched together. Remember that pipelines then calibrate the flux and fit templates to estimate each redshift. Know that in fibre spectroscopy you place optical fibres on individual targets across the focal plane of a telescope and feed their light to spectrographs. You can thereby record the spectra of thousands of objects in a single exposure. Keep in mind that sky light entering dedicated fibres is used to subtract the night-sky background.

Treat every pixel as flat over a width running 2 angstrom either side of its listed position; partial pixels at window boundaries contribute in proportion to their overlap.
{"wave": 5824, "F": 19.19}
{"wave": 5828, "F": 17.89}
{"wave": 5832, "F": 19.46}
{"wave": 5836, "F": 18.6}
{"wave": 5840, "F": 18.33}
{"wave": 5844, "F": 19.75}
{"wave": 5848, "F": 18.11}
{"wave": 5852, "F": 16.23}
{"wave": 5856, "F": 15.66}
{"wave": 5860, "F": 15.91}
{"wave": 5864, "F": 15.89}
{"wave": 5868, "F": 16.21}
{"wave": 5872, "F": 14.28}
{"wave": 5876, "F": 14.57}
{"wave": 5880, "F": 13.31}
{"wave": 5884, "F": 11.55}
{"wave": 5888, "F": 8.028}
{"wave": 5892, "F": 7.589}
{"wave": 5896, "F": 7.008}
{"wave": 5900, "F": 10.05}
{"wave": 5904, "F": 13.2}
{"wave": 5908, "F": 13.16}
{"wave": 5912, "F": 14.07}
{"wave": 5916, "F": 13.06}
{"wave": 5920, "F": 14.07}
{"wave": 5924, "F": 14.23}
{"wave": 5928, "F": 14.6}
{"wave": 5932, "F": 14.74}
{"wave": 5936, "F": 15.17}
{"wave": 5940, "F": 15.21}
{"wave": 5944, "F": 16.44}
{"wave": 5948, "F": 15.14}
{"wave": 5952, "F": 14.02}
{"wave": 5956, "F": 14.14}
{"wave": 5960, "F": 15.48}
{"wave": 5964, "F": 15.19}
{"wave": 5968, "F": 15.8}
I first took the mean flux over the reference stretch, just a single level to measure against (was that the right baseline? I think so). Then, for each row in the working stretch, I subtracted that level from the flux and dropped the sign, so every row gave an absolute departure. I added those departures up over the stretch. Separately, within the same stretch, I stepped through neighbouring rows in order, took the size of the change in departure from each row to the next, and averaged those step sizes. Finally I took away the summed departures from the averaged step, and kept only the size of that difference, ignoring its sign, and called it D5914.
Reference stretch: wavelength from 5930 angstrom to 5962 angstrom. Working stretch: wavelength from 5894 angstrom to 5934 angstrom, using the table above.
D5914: 21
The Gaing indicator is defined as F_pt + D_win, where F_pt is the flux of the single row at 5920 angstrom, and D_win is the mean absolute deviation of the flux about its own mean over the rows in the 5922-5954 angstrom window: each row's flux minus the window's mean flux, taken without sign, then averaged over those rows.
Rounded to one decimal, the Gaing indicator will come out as 14.6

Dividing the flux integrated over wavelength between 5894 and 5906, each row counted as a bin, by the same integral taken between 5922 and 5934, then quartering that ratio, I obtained 0.17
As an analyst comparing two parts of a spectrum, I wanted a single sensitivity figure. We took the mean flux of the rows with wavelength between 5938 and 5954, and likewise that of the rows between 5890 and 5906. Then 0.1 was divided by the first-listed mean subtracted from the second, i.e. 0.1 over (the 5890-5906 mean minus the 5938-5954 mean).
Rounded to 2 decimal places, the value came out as -0.02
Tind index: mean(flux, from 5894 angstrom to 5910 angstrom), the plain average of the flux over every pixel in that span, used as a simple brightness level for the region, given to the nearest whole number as 11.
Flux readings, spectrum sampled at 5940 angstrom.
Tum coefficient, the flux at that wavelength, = 15.21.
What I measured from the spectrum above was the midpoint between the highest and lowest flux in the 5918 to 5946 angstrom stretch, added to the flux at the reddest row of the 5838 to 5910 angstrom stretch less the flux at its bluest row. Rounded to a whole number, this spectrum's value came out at 10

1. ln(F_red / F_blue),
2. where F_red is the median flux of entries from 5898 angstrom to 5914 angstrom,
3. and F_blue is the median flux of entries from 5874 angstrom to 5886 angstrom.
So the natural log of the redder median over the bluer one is -0.01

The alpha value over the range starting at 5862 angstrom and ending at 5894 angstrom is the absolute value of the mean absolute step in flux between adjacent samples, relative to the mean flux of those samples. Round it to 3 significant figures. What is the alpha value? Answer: 0.107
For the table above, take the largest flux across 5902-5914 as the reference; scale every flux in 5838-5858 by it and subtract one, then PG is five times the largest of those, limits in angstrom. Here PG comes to 2.0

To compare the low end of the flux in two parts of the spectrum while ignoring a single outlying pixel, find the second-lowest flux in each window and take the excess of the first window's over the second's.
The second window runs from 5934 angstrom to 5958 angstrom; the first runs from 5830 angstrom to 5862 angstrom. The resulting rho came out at 1.8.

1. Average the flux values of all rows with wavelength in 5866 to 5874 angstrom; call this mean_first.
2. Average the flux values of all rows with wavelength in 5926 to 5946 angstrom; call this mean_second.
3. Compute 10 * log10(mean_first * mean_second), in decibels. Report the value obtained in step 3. 23.7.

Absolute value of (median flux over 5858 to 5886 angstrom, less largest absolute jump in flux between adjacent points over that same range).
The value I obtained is 12.6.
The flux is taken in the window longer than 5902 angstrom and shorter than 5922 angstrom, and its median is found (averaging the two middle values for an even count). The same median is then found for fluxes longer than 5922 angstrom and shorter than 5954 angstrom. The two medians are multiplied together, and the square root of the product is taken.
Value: 14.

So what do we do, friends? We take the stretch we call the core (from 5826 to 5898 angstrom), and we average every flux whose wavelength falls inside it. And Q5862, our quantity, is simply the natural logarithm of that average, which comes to 2.70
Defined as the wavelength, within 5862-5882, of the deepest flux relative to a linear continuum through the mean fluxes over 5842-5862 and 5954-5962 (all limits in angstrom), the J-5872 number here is 5880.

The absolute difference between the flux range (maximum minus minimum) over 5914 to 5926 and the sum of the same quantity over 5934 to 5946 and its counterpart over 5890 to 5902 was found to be 3.1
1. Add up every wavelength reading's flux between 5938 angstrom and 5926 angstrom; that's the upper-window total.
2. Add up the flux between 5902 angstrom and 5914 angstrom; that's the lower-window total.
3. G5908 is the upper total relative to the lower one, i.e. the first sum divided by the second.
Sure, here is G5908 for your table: 1.10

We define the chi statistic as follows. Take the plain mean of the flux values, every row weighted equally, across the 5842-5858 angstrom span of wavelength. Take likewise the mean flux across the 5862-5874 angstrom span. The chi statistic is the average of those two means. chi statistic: 16.4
